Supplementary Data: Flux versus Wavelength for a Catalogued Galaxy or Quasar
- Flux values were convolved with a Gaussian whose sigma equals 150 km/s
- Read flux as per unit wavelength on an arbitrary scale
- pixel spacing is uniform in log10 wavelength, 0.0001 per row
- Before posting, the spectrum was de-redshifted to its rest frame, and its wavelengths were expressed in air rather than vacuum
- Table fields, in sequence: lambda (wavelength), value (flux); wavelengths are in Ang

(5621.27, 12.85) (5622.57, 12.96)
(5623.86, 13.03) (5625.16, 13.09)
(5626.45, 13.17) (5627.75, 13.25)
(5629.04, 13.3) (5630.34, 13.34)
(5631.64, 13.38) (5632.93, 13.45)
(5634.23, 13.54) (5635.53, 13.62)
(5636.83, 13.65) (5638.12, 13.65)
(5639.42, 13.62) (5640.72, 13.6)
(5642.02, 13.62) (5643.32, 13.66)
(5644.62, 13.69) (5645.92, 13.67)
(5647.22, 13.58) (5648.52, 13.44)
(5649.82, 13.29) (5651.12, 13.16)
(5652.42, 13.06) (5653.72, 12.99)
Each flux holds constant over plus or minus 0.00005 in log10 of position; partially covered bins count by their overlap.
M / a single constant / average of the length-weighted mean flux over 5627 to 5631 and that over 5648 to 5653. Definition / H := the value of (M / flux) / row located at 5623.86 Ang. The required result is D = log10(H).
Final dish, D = 0.008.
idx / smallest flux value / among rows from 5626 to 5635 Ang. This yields 13.17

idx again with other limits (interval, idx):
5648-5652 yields 13.16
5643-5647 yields 13.66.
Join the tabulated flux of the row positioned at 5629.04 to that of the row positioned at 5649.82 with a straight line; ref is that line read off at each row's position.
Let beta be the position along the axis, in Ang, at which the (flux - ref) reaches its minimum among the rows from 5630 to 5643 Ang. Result 5630.34 Ang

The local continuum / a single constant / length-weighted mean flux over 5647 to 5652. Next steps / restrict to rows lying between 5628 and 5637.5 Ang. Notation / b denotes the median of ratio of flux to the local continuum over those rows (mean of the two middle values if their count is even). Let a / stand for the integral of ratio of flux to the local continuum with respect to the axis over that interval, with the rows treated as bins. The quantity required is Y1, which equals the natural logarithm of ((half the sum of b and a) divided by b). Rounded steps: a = 9.6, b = 1.01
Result 1.7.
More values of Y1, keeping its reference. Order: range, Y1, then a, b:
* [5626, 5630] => 0.9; 4.0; 0.99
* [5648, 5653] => 1.1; 5.0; 0.99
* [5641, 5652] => 1.8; 11.1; 1.02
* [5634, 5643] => 1.6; 9.2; 1.02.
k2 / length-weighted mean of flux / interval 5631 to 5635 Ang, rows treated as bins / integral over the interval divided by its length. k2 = 13.5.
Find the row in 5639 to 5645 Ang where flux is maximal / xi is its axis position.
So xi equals 5644.62 Ang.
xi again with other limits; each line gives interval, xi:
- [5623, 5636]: 5635.53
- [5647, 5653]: 5647.22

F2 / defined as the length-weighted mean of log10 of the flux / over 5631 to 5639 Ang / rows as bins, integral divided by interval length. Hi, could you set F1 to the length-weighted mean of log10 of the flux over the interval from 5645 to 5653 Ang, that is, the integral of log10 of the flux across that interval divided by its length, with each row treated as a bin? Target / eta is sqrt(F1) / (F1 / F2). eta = 1.07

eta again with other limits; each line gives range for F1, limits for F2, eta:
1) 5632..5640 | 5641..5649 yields 1.06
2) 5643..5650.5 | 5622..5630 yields 1.05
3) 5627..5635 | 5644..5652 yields 1.06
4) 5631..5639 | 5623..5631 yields 1.05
